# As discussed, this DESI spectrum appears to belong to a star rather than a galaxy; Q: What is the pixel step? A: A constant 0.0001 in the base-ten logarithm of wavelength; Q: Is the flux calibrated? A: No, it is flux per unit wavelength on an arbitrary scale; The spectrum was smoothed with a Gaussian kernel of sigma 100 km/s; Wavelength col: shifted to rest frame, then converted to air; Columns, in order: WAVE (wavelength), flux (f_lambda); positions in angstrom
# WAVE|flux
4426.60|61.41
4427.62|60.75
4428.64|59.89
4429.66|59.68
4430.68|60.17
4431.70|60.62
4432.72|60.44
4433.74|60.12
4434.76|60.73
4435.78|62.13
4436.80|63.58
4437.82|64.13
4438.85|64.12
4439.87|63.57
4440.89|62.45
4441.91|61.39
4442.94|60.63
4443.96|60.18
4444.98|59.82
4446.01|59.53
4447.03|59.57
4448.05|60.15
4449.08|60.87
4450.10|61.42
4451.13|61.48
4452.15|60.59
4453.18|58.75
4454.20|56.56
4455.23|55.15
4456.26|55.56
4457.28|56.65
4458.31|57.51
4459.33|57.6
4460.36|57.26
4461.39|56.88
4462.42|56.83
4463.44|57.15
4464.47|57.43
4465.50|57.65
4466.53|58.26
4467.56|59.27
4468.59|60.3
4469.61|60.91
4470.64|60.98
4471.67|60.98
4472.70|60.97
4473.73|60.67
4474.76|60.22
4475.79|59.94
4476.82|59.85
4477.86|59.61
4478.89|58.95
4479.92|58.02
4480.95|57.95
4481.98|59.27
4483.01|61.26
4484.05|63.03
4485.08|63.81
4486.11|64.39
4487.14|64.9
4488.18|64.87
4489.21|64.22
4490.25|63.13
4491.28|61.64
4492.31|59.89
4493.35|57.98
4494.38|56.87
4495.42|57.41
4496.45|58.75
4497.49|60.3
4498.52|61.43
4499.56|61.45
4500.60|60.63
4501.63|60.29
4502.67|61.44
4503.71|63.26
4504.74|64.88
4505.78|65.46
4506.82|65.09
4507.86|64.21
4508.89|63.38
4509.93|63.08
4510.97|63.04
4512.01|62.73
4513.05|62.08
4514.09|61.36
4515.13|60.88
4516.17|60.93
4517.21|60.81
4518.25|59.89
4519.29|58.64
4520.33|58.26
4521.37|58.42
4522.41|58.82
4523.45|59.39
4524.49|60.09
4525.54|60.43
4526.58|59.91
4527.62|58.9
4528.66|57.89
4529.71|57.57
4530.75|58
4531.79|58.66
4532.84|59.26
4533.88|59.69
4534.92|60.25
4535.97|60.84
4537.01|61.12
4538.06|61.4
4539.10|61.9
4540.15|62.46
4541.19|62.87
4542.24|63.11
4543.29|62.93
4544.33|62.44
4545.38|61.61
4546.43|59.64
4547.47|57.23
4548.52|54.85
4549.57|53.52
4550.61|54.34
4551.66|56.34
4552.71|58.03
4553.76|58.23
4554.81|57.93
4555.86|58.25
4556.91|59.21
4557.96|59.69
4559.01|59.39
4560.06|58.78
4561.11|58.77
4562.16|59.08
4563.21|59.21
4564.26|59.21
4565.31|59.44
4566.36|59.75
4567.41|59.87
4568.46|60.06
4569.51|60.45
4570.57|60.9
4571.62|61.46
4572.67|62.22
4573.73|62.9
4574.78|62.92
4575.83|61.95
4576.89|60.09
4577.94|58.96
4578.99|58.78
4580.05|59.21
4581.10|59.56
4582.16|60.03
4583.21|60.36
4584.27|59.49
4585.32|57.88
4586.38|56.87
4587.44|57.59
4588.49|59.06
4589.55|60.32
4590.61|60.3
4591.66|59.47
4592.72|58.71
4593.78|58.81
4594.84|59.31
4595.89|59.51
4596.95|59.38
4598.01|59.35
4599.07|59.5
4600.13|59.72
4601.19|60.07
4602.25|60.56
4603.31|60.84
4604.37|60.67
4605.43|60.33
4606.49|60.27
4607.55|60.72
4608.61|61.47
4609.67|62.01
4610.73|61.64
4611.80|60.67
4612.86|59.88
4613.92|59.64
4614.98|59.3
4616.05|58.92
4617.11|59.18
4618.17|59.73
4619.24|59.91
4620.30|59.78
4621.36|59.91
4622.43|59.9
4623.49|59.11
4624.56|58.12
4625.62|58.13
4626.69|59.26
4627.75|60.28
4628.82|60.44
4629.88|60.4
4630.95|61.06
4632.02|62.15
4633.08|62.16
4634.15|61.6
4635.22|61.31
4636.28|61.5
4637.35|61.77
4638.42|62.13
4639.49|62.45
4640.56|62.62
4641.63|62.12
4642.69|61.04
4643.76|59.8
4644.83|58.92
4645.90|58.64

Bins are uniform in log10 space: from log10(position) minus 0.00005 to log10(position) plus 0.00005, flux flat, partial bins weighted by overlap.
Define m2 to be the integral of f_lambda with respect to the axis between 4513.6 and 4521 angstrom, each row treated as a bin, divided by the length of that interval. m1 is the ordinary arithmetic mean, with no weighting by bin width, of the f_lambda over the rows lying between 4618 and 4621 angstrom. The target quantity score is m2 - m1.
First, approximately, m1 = 60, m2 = 60.1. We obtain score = 0.3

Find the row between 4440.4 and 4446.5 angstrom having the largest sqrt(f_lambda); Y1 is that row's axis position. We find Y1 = 4440.89 angstrom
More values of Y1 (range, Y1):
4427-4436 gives 4435.78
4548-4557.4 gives 4556.91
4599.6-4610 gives 4609.67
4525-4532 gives 4525.54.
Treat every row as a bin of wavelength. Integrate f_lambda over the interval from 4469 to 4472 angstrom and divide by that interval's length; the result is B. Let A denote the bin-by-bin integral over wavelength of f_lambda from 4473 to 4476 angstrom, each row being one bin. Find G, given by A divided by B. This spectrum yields 2.96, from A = 181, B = 61.1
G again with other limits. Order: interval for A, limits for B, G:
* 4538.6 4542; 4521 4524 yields 3.60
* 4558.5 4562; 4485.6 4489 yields 3.19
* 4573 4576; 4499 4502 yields 3.09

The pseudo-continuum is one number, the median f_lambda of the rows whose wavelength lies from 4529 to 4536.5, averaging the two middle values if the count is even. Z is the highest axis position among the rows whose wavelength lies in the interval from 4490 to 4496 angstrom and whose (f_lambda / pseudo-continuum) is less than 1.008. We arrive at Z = 4495.42 angstrom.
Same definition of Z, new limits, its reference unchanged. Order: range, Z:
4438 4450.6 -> 4447.03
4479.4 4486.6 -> 4481.98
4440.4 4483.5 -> 4481.98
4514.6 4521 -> 4520.33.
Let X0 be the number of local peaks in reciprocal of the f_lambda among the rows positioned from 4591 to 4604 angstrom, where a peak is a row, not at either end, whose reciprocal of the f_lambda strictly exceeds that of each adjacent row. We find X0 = 2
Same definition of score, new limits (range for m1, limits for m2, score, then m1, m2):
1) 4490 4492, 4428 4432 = -2.3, 62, 60.1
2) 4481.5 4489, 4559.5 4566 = -3.9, 63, 59.1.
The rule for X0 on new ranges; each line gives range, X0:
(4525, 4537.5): 1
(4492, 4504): 2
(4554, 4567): 1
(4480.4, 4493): 0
